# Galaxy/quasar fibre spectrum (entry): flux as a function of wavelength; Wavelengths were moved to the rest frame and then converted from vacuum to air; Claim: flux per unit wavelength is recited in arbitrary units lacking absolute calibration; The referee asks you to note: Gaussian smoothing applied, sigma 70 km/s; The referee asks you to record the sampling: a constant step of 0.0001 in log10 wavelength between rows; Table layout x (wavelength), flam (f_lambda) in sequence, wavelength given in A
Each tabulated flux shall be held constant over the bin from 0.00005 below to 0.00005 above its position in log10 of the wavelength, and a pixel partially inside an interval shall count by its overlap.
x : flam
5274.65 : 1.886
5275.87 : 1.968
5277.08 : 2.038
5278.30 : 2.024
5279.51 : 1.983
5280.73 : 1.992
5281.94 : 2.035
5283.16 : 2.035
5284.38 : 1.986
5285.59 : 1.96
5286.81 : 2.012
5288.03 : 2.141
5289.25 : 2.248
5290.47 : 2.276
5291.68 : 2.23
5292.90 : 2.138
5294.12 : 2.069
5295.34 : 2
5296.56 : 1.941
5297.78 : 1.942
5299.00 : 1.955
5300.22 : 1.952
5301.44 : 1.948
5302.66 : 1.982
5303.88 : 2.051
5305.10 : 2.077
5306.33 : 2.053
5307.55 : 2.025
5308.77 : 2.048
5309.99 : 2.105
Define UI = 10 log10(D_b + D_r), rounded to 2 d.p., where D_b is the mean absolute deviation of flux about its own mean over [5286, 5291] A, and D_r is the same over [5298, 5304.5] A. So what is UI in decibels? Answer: -9.07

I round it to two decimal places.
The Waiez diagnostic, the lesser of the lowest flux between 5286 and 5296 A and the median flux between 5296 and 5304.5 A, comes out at 1.95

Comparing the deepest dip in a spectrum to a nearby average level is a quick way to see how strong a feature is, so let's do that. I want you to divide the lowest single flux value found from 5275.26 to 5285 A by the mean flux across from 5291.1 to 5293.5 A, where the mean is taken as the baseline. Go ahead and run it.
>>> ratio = 0.90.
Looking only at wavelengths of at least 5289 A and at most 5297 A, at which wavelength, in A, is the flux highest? 5290.47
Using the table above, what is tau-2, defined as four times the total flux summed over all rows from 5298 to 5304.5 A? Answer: 39.6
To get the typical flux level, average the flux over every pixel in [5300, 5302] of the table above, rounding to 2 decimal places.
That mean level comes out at 1.95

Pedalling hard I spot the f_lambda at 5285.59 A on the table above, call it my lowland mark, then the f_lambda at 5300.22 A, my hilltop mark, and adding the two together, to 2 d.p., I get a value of 3.91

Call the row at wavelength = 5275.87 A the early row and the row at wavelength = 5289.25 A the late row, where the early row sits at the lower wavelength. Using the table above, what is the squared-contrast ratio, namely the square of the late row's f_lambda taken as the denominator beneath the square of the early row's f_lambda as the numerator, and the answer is 0.77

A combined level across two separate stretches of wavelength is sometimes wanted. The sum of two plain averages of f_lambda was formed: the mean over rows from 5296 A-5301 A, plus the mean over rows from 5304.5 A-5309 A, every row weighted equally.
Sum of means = 4.00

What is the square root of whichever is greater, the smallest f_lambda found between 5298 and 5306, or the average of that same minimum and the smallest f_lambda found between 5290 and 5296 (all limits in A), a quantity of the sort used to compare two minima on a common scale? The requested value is 1.40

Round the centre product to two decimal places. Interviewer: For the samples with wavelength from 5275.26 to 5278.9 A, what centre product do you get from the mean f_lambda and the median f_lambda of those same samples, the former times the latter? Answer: 4.07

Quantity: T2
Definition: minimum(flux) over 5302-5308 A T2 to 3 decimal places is 1.982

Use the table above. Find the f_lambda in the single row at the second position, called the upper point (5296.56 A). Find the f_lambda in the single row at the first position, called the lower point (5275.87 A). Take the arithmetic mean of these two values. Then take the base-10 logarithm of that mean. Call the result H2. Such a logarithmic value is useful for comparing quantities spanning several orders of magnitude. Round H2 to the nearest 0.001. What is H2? 0.291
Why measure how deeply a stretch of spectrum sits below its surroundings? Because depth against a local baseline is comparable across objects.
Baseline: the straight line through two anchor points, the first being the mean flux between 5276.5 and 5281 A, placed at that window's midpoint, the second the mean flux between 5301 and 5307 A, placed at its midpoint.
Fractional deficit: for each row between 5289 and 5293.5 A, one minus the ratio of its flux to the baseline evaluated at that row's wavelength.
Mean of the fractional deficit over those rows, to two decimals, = -0.10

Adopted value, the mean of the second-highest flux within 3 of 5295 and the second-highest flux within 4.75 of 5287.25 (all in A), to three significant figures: 2.16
